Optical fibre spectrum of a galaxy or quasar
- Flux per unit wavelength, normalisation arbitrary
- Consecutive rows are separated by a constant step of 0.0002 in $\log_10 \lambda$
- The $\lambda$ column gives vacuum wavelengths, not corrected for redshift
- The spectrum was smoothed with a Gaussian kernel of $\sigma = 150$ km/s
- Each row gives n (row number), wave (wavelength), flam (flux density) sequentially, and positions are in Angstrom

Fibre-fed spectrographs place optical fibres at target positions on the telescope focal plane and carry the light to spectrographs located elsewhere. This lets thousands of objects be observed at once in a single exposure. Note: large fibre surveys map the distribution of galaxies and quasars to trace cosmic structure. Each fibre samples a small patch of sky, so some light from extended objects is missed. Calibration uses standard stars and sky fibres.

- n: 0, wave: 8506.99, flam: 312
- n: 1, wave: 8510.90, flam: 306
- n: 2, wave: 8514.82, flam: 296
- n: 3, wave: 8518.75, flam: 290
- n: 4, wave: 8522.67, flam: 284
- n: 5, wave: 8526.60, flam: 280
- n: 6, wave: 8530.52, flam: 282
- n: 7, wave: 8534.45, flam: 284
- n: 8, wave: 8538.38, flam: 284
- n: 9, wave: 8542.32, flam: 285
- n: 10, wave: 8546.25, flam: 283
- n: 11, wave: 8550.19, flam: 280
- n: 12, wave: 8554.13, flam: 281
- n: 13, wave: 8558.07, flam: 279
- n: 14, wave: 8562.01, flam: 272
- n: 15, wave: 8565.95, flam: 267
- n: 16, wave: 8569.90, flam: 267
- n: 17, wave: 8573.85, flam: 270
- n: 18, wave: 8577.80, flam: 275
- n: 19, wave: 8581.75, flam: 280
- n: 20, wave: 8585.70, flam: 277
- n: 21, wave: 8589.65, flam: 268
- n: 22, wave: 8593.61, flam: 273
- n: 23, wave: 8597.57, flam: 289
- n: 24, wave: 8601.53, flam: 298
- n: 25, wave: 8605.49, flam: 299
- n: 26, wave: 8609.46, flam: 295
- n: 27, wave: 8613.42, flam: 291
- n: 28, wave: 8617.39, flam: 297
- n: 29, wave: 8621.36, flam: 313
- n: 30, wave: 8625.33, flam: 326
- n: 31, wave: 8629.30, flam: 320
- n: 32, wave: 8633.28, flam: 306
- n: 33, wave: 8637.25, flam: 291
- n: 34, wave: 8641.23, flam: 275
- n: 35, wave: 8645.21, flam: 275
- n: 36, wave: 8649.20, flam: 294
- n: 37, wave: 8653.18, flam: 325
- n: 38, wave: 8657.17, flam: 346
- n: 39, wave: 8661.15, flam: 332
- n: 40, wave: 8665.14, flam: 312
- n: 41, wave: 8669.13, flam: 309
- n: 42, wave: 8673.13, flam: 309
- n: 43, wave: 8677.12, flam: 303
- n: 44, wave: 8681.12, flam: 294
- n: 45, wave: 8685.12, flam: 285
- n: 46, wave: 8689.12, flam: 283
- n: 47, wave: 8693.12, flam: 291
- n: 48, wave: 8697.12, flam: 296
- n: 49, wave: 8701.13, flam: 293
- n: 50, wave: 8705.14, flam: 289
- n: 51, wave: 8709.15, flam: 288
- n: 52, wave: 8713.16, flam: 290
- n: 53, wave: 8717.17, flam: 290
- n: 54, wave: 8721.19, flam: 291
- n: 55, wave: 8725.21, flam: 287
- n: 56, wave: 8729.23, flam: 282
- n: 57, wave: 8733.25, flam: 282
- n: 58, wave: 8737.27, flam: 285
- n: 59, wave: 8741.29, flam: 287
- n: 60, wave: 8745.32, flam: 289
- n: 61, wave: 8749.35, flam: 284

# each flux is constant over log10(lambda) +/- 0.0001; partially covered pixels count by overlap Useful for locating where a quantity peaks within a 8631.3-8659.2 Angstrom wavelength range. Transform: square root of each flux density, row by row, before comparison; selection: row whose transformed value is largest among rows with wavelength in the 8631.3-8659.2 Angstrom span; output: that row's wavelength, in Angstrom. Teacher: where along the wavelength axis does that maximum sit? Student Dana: 8657.17 Angstrom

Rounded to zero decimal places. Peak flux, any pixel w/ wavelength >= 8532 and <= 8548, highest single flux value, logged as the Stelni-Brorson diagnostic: 285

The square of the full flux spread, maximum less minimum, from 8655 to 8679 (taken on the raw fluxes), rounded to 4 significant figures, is 1849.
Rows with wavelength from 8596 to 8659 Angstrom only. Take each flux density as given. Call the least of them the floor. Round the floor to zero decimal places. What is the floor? 275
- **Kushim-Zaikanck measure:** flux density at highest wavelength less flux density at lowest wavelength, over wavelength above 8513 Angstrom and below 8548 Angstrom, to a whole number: -13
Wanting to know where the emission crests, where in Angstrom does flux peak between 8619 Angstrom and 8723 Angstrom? 8657.17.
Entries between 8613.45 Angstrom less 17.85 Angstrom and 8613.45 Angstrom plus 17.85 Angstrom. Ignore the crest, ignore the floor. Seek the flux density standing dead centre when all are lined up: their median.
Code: 298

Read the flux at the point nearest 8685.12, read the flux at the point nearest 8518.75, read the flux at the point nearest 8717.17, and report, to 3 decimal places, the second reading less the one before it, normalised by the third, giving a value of 0.017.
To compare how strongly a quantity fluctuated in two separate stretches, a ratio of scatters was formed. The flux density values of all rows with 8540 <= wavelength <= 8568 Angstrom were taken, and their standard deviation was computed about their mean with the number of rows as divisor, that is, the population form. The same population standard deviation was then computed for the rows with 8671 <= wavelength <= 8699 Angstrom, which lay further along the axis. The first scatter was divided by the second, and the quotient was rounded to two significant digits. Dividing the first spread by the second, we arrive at 0.69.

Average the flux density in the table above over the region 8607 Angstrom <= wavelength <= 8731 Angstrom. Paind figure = 299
